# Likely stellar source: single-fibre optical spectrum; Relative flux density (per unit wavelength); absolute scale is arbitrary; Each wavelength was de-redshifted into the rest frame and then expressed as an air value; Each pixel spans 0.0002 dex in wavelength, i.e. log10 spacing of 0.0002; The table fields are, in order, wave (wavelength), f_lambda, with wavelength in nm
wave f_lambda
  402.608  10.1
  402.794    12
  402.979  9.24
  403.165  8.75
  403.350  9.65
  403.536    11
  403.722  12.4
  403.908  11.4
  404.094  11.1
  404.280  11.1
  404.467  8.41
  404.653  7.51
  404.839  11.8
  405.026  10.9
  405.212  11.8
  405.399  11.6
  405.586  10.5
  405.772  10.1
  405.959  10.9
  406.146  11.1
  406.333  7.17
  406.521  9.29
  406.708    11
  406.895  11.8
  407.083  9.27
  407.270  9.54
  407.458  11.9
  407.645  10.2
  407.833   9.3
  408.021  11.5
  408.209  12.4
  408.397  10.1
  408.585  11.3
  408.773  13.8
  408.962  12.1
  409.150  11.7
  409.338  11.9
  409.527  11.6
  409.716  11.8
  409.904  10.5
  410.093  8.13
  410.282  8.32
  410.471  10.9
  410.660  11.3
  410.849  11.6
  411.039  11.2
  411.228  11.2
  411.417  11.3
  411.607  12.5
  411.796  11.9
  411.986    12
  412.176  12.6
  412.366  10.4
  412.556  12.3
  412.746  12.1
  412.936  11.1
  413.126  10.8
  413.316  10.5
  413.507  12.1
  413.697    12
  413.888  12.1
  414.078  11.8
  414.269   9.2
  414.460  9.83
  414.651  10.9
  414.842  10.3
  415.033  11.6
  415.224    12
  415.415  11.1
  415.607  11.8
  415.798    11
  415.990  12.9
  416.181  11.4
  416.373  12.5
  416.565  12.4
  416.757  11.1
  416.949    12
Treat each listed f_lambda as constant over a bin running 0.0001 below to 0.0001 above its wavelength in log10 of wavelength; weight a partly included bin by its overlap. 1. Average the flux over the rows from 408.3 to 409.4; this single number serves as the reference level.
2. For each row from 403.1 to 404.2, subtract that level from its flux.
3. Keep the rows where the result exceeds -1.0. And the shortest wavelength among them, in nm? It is 403.536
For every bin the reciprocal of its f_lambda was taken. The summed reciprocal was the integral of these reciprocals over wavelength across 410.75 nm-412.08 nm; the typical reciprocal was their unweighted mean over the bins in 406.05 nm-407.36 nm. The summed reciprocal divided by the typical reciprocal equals 1.10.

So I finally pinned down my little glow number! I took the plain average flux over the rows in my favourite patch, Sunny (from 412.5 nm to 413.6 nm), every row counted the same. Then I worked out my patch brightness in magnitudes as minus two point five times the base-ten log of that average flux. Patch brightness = -2.65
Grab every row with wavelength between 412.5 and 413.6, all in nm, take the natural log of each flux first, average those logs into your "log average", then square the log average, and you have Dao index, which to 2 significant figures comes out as 5.9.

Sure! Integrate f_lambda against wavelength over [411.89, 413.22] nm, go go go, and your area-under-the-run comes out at 15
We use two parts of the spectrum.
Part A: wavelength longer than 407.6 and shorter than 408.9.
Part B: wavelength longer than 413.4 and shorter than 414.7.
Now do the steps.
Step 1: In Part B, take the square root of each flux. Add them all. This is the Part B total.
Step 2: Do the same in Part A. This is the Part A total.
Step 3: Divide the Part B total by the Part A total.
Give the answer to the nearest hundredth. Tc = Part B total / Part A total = 1.00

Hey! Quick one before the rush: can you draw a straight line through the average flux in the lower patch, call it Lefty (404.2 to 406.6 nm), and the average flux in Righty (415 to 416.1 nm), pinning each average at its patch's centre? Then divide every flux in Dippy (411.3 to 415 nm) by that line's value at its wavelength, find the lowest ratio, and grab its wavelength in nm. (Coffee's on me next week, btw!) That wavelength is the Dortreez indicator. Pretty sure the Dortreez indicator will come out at 414.269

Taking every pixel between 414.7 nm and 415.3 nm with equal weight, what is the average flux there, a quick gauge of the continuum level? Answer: 11.3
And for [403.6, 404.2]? 11.6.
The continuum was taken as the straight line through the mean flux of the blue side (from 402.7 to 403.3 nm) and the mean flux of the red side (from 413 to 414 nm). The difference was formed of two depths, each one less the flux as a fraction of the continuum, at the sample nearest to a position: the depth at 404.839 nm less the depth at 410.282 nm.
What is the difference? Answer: -0.40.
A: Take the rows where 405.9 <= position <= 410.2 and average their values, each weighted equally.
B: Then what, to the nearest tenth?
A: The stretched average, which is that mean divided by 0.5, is 21.6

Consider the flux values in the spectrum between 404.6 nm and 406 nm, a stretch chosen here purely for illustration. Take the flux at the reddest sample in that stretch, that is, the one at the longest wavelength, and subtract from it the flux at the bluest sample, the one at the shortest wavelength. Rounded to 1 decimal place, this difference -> 3.4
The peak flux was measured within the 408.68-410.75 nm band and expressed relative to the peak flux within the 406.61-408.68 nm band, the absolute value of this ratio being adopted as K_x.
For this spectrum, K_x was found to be 1.11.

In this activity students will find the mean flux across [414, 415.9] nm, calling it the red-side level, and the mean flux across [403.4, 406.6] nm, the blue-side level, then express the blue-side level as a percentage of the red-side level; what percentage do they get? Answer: 95.6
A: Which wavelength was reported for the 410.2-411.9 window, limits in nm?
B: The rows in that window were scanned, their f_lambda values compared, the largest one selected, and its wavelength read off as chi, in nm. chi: 411.607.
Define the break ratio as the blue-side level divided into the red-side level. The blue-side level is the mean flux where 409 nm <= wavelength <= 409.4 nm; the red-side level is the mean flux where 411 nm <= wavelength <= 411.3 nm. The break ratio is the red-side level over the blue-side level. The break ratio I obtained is 0.95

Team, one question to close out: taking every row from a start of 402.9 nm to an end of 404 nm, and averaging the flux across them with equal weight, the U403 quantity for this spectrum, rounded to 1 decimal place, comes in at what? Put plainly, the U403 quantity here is 10.4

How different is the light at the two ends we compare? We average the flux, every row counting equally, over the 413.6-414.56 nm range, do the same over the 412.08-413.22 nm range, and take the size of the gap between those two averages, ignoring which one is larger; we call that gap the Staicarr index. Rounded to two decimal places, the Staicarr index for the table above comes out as 0.56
